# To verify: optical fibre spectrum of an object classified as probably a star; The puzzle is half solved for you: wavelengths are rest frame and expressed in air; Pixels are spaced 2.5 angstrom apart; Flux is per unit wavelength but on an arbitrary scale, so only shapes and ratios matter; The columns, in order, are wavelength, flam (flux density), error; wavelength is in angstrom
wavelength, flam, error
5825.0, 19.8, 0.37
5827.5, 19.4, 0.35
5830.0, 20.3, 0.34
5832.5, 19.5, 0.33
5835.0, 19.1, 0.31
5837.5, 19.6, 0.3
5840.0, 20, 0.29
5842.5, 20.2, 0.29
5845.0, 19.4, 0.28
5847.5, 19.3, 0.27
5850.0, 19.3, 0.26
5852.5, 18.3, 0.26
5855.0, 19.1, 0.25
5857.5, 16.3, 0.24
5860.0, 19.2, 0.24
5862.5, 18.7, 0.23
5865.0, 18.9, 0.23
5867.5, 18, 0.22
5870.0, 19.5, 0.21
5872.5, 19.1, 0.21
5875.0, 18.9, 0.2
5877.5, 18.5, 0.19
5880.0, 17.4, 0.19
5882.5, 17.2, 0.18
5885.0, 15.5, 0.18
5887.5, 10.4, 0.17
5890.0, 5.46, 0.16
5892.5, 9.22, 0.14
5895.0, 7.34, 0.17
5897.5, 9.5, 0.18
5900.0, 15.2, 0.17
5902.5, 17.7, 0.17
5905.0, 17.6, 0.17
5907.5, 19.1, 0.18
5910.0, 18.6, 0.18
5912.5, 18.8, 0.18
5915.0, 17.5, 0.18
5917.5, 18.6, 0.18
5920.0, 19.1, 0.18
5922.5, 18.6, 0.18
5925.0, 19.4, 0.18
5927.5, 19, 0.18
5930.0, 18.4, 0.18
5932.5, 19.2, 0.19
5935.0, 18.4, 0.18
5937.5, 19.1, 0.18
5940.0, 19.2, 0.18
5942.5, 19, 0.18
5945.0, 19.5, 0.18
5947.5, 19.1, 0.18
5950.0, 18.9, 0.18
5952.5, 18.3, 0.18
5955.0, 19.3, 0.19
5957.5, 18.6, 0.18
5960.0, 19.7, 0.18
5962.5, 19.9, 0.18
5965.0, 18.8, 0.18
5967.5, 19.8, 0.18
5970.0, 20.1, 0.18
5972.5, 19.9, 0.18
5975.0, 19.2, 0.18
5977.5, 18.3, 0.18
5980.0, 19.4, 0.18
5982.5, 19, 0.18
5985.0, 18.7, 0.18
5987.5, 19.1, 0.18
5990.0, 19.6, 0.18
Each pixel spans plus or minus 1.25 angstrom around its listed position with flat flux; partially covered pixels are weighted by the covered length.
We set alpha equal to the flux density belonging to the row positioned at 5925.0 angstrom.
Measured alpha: 19.4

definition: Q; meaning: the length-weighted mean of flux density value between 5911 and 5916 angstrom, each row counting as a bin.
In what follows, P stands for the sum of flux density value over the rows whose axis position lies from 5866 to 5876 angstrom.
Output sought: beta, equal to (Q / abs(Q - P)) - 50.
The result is -49.7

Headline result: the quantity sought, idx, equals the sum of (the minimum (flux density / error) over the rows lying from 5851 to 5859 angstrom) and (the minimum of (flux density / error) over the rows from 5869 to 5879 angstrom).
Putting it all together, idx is 159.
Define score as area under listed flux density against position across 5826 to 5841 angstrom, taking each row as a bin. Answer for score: 295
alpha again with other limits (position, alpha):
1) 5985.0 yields 18.7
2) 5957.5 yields 18.6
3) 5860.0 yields 19.2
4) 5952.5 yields 18.3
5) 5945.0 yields 19.5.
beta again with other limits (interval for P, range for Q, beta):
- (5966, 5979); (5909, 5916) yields -49.8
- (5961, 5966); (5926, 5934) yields -49.0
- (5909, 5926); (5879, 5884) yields -49.8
